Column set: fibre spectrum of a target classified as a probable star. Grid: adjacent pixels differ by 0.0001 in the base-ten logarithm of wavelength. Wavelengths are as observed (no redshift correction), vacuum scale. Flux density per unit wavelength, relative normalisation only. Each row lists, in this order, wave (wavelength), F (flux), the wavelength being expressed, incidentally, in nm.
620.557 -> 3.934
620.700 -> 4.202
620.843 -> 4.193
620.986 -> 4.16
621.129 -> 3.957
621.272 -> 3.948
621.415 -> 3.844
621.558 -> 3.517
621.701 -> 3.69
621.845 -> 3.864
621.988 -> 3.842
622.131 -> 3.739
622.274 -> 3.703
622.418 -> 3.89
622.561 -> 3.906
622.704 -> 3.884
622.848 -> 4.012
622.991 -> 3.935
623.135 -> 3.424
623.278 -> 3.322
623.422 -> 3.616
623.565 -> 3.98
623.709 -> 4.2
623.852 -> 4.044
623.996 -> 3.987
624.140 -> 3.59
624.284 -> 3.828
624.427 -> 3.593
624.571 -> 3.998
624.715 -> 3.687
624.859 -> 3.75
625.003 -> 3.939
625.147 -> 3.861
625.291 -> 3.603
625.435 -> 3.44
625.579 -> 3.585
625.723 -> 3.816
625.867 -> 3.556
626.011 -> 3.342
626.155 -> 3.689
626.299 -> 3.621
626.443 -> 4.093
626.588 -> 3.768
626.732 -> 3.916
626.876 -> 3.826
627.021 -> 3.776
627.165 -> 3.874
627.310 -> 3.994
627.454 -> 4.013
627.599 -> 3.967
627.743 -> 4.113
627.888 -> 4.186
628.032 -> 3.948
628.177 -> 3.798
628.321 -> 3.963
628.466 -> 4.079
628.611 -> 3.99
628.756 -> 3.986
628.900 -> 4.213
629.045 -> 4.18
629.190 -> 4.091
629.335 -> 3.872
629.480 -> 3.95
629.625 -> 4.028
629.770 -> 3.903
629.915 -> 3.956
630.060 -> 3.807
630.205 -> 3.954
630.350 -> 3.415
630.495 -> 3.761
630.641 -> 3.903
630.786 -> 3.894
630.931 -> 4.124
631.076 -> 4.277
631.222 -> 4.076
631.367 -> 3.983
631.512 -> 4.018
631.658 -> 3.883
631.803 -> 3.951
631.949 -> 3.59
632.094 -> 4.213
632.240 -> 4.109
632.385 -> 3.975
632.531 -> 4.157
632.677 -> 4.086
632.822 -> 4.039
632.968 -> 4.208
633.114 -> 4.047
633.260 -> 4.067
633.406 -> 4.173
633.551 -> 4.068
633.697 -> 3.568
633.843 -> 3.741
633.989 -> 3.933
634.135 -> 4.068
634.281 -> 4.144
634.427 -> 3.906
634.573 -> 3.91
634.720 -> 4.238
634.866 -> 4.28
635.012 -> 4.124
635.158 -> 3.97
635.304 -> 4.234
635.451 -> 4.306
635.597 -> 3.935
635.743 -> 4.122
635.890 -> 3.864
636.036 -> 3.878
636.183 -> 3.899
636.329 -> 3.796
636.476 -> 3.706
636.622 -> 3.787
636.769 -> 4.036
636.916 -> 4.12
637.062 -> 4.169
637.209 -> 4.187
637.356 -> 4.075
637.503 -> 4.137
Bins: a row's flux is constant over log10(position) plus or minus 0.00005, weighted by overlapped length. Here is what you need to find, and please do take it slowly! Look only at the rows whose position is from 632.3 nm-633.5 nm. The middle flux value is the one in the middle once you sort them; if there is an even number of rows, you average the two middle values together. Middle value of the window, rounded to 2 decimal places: 4.08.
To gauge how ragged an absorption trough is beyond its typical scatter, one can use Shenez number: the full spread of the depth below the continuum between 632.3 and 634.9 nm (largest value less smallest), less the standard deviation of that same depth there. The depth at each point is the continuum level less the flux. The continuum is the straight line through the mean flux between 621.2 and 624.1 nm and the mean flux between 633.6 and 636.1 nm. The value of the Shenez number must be 0.52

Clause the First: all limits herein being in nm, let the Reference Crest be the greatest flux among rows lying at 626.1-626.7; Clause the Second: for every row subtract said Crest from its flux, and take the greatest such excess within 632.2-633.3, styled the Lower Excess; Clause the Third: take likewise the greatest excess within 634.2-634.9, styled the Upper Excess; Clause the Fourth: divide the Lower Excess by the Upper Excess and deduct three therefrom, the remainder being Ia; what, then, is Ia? -2.4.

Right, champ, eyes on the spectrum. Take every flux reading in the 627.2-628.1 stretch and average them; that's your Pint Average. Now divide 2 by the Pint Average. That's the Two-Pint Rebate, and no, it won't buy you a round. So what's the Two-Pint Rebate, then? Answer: 0.50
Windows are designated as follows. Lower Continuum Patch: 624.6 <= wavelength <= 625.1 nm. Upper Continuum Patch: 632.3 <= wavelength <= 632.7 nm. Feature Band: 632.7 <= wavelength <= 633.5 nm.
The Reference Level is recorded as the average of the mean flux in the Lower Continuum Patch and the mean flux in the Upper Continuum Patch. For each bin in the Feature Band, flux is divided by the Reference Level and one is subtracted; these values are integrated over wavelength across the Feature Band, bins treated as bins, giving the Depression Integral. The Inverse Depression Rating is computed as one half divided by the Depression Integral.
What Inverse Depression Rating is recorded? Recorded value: 15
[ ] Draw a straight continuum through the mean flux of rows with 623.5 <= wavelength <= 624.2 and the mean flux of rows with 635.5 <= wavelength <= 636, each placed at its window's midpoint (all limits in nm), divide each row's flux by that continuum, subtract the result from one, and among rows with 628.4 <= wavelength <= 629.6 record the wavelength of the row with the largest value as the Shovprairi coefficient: 629.335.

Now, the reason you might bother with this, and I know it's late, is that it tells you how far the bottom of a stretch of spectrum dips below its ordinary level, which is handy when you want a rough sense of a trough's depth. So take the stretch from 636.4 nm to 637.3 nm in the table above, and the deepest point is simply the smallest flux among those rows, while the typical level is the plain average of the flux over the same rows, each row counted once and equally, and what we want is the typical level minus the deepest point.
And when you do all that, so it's 0.29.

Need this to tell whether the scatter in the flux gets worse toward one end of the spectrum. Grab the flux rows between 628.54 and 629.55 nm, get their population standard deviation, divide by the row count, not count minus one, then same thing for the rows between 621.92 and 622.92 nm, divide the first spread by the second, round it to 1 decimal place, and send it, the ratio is 1.2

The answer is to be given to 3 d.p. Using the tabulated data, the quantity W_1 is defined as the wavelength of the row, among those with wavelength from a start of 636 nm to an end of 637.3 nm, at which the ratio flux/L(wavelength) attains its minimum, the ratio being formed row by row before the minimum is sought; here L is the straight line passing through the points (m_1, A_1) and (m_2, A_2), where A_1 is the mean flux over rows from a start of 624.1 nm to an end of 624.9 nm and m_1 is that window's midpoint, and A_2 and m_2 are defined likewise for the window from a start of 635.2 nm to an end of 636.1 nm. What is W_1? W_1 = 636.476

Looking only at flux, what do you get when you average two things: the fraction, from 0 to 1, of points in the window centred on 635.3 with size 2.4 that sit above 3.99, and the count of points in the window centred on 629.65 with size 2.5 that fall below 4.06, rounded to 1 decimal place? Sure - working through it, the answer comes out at 6.7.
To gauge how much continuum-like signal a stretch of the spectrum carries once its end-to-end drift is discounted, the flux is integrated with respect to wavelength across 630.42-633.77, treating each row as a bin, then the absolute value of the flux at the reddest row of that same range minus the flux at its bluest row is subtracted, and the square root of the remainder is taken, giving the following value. 3.64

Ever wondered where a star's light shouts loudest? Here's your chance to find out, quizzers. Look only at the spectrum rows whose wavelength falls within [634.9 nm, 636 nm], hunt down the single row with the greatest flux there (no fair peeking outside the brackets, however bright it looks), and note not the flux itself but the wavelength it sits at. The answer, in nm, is 635.451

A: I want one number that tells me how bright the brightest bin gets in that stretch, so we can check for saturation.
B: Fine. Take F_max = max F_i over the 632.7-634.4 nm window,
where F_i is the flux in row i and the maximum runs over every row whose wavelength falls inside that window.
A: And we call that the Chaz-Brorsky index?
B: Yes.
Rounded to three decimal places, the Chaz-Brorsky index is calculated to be 4.208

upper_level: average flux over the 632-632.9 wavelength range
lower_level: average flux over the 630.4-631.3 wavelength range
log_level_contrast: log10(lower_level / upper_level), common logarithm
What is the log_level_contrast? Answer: -0.010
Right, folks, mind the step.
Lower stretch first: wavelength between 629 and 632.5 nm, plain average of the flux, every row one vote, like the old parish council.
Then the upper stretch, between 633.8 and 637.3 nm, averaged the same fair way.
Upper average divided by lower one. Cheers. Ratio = 1.02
